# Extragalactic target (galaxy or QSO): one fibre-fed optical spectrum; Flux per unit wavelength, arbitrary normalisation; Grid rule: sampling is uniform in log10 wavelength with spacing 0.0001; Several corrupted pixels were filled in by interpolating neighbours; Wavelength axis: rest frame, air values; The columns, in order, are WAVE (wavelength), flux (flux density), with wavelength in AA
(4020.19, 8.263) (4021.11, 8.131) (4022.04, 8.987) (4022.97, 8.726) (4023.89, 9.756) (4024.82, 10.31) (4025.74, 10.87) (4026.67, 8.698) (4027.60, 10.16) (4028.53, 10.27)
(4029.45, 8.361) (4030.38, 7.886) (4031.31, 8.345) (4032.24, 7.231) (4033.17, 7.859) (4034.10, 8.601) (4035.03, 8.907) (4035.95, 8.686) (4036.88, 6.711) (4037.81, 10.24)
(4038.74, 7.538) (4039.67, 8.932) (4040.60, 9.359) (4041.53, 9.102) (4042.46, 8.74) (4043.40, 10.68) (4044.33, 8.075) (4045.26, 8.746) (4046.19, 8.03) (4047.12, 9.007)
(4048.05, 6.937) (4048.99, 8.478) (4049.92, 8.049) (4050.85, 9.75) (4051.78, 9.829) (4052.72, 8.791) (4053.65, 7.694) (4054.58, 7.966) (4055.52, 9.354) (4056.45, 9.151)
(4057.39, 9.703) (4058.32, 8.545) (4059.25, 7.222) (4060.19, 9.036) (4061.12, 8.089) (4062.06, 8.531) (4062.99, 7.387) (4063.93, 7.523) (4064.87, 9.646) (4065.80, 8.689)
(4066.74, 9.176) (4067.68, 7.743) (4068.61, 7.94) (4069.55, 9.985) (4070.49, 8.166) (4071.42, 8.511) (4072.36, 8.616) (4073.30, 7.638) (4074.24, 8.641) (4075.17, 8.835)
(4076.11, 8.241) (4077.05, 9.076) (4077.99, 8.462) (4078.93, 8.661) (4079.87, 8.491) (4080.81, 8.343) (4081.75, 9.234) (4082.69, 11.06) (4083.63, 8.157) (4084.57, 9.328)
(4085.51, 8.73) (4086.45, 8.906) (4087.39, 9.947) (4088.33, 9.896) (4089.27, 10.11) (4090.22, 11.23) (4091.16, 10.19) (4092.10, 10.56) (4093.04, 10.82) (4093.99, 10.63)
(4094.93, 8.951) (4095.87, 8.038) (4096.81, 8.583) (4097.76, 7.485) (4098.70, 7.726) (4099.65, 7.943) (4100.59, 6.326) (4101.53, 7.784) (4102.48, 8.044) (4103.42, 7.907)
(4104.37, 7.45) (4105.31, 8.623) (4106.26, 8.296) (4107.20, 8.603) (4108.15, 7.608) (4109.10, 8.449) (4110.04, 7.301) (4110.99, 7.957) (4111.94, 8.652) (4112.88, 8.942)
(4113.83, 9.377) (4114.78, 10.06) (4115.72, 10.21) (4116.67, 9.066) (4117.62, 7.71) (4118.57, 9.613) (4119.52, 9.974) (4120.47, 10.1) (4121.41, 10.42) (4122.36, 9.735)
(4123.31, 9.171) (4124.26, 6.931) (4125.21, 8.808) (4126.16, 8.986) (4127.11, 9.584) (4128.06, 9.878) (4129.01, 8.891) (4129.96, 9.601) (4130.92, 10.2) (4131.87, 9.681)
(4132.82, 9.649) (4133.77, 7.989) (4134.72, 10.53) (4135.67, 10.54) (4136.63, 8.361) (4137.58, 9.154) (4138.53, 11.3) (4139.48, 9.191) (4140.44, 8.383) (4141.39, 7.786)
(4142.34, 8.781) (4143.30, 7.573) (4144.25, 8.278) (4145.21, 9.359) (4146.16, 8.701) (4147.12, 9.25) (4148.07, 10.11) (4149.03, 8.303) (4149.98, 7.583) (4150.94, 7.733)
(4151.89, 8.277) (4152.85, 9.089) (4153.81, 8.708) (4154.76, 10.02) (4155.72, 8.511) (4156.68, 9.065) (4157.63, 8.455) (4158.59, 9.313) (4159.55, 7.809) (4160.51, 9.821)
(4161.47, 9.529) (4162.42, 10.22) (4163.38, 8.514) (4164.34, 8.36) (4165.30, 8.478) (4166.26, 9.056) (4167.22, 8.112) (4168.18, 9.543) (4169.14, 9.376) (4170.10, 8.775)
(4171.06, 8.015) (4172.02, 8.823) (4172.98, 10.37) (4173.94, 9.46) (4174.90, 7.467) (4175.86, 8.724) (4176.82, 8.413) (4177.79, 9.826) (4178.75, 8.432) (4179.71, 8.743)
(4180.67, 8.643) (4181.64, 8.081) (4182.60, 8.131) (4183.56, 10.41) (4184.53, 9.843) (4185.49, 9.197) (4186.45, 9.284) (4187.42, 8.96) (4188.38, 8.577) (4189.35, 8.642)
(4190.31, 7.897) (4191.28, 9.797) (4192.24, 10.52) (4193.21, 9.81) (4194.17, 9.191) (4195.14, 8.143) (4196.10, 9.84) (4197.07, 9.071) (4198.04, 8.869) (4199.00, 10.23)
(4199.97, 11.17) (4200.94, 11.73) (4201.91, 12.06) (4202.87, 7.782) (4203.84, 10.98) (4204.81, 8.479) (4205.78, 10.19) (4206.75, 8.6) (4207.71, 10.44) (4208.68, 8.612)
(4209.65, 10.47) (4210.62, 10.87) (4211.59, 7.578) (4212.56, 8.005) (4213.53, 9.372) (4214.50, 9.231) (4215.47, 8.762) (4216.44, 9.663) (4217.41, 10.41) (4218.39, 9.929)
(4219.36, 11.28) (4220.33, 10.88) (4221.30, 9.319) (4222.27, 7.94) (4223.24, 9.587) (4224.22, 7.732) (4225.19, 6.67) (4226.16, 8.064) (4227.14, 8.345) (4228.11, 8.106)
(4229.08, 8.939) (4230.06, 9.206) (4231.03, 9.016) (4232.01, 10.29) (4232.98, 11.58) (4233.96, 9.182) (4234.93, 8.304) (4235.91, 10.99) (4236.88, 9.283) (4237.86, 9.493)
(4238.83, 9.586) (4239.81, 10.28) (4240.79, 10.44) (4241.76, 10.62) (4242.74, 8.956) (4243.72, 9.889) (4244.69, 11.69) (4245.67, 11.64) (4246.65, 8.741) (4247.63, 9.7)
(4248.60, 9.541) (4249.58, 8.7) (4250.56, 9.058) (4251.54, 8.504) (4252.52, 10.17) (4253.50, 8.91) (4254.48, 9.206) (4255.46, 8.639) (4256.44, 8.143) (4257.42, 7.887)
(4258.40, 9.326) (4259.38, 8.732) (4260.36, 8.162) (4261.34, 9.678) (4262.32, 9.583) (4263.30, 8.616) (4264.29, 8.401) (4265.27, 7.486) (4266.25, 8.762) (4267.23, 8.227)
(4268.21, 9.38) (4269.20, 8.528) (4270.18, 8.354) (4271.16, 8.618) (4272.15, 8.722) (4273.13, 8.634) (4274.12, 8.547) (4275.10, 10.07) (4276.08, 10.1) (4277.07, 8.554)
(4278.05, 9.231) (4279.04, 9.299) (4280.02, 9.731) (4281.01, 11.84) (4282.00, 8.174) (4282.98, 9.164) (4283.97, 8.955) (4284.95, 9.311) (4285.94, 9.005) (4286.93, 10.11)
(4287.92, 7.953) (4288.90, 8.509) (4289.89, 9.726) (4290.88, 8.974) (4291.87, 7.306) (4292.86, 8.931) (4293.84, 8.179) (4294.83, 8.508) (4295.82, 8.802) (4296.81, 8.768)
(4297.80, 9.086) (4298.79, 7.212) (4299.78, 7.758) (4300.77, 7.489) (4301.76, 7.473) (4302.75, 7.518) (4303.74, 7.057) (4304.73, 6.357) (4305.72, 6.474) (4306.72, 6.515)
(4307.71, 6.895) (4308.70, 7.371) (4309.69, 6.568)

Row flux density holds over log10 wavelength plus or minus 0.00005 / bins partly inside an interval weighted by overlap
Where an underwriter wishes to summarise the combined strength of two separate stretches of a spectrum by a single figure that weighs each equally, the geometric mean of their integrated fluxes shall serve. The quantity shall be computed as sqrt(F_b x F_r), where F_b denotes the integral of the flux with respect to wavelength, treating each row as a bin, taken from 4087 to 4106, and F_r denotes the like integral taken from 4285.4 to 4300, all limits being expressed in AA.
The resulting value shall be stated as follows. 146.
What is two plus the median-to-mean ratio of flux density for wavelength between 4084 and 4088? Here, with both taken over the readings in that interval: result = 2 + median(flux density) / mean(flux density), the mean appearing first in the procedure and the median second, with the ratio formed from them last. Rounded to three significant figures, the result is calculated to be 2.99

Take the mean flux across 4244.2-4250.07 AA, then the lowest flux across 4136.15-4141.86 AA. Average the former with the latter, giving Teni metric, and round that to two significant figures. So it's 8.9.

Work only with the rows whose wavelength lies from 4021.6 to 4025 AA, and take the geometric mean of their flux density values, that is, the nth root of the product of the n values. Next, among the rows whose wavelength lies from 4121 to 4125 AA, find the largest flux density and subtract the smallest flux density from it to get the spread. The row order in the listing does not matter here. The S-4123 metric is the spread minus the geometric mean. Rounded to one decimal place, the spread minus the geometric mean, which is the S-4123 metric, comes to -5.9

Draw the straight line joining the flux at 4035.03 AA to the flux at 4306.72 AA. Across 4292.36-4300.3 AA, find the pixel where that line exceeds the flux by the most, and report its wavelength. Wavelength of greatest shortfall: 4298.79 AA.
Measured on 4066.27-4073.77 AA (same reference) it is 4073.30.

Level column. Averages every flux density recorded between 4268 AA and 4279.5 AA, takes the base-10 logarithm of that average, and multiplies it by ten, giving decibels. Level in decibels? 9.54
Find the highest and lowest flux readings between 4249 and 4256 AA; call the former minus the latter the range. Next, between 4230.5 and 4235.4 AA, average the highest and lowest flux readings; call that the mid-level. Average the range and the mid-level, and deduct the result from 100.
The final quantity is 94.20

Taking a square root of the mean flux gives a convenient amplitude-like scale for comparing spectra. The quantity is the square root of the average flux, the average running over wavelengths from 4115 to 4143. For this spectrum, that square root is 3.05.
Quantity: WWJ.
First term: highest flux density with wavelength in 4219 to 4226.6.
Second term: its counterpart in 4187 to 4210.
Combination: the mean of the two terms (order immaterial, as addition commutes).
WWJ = 11.7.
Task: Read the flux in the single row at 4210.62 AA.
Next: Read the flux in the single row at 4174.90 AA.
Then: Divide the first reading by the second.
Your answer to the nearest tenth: 1.5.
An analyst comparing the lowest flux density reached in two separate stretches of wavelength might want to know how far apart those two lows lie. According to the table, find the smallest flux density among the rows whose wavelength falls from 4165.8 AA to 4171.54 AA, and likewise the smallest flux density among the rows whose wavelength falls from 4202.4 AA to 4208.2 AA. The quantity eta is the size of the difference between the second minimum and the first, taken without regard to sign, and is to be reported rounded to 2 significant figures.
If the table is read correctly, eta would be 0.23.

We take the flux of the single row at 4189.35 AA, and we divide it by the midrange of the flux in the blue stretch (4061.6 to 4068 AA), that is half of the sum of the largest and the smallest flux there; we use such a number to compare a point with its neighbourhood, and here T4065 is 1.01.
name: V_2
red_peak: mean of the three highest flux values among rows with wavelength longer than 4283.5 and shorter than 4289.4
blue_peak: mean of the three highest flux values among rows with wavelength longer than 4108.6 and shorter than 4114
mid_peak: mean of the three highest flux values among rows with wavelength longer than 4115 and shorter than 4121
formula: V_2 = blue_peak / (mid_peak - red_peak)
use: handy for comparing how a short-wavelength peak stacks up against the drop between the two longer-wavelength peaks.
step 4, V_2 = 15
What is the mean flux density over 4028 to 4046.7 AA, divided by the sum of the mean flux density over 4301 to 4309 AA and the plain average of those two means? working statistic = 0.584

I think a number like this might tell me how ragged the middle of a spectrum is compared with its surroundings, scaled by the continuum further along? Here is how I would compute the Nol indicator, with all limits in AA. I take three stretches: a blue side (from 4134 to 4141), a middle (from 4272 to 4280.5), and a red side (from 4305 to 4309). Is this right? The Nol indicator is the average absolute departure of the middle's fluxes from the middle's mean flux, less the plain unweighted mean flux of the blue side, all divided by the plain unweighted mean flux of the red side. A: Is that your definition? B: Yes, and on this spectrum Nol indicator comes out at -1.34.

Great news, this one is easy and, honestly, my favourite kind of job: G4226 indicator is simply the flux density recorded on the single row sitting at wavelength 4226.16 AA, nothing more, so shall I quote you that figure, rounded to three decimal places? 8.064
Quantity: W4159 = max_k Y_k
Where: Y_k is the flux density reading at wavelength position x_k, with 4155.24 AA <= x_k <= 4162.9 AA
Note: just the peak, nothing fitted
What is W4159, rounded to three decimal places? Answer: 10.220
